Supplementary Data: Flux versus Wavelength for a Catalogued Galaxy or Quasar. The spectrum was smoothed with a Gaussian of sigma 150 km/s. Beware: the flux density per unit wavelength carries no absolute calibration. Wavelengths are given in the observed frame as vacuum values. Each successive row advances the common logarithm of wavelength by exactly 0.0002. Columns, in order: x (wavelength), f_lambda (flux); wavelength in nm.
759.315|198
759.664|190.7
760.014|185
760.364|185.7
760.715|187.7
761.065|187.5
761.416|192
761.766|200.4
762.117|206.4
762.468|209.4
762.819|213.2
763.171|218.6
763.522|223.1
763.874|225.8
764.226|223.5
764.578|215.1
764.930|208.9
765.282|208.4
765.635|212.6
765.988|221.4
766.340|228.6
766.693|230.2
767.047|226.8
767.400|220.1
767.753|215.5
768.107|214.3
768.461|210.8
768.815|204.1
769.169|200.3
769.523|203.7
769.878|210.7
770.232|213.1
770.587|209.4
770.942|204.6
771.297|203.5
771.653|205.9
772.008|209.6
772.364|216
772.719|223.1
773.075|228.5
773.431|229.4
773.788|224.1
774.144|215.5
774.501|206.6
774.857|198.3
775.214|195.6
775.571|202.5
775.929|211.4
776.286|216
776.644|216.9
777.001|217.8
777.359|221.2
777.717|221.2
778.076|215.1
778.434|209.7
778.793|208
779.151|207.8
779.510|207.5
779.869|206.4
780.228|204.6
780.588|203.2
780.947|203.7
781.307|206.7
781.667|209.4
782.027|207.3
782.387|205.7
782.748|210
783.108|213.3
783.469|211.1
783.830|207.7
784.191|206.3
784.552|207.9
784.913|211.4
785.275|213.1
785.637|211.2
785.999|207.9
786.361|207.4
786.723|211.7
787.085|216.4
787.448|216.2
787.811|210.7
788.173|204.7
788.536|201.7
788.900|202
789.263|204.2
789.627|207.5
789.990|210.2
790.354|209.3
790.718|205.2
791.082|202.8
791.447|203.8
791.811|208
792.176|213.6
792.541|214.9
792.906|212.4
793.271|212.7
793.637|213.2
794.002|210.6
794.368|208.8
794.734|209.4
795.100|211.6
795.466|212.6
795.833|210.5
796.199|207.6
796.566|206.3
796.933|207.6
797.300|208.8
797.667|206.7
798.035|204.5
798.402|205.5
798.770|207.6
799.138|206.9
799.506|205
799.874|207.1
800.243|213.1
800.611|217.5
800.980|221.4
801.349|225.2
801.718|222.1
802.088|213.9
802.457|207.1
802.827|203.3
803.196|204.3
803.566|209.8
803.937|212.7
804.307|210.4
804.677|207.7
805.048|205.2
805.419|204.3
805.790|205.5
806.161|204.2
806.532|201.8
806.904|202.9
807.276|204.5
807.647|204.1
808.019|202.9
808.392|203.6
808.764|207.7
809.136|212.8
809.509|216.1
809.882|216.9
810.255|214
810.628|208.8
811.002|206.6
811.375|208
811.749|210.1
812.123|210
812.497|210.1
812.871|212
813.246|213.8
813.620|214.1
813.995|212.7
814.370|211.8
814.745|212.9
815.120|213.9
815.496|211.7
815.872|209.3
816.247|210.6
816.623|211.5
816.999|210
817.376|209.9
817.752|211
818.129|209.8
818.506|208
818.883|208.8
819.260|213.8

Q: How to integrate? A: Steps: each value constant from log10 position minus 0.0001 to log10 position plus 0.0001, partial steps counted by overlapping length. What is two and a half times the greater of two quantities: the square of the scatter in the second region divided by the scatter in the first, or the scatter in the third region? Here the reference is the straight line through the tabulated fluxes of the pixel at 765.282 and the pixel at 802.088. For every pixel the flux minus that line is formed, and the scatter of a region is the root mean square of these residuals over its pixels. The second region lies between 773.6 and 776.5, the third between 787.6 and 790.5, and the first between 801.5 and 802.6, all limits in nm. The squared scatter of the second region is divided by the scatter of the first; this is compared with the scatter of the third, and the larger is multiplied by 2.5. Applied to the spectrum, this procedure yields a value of 34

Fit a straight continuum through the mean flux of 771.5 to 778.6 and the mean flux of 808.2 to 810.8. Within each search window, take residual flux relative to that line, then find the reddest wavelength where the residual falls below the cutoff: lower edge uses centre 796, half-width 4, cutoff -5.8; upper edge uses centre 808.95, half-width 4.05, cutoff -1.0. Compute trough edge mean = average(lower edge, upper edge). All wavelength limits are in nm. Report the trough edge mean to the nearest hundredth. 806.00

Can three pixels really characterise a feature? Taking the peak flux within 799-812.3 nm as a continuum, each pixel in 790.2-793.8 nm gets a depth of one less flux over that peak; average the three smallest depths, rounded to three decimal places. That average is 0.050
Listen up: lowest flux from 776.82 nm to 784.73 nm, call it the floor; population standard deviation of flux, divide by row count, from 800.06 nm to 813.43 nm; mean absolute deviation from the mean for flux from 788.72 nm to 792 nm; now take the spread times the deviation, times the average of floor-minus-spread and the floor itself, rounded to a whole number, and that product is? 2964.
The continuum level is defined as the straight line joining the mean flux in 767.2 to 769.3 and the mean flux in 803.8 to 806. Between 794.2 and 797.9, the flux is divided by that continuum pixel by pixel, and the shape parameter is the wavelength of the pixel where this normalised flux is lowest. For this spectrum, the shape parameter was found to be 796.566 nm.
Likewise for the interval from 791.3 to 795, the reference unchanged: 791.447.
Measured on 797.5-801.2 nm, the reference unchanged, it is 798.035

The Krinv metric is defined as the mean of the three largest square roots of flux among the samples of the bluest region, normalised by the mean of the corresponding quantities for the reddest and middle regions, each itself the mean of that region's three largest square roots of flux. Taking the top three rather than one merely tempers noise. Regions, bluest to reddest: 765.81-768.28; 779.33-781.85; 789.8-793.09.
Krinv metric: 1.04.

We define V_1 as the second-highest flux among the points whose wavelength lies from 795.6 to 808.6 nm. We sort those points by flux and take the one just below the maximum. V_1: 222.1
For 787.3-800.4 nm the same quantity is 214.9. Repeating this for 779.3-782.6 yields 207.5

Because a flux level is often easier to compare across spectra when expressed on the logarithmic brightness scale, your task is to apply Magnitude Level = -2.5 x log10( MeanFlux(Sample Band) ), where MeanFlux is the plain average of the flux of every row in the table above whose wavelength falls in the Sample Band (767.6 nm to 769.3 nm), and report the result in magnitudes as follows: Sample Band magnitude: -5.80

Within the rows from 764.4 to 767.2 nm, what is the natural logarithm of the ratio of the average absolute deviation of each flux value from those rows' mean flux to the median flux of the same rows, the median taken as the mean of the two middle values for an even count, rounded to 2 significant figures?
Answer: -3.3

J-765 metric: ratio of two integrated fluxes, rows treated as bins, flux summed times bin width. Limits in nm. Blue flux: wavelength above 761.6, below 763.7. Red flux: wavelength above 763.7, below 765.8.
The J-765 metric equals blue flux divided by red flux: 0.98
